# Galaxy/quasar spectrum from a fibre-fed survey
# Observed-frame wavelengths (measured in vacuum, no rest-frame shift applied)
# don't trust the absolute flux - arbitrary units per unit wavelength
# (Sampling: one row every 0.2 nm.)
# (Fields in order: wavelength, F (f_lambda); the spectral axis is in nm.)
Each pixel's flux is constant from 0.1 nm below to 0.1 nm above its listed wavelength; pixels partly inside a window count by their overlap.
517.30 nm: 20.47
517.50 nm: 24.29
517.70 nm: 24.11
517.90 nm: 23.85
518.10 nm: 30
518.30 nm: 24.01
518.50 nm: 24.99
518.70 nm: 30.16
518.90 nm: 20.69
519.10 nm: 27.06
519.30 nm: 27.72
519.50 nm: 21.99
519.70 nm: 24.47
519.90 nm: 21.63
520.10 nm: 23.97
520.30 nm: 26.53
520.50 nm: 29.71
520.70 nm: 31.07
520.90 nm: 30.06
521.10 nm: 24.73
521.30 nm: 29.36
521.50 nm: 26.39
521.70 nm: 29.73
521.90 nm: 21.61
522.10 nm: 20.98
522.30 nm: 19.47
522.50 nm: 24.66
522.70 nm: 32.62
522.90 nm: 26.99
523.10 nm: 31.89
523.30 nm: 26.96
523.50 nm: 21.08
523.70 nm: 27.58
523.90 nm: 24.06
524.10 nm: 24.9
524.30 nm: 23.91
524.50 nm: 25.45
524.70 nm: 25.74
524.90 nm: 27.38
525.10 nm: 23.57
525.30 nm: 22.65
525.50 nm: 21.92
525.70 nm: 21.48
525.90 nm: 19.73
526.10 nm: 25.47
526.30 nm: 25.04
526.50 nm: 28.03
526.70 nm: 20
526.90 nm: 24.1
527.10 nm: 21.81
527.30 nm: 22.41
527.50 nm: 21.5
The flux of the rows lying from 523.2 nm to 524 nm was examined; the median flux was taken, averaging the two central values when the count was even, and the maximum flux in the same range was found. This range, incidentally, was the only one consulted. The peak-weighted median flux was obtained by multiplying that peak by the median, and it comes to 704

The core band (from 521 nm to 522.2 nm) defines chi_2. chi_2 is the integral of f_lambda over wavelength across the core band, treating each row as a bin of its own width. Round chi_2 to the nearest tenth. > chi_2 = 30.6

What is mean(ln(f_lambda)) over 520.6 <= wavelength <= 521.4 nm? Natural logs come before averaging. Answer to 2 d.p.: 3.36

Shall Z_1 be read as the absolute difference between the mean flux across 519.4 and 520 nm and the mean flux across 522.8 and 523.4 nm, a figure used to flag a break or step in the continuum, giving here 5.9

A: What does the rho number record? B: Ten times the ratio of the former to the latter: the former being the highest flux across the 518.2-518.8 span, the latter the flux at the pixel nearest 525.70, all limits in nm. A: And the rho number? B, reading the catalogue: 14.0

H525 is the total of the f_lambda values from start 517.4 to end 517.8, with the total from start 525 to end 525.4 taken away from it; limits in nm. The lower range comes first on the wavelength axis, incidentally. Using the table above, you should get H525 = 2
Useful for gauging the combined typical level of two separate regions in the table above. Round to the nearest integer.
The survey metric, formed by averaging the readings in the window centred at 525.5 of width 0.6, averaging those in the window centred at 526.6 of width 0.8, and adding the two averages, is 46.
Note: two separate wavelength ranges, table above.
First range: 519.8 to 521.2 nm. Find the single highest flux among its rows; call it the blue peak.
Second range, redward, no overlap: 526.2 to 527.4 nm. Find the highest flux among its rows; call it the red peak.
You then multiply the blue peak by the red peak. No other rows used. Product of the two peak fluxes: 871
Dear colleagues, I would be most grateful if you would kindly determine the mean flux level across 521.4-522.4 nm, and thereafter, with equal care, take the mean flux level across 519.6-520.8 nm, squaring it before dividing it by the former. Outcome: 29.1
